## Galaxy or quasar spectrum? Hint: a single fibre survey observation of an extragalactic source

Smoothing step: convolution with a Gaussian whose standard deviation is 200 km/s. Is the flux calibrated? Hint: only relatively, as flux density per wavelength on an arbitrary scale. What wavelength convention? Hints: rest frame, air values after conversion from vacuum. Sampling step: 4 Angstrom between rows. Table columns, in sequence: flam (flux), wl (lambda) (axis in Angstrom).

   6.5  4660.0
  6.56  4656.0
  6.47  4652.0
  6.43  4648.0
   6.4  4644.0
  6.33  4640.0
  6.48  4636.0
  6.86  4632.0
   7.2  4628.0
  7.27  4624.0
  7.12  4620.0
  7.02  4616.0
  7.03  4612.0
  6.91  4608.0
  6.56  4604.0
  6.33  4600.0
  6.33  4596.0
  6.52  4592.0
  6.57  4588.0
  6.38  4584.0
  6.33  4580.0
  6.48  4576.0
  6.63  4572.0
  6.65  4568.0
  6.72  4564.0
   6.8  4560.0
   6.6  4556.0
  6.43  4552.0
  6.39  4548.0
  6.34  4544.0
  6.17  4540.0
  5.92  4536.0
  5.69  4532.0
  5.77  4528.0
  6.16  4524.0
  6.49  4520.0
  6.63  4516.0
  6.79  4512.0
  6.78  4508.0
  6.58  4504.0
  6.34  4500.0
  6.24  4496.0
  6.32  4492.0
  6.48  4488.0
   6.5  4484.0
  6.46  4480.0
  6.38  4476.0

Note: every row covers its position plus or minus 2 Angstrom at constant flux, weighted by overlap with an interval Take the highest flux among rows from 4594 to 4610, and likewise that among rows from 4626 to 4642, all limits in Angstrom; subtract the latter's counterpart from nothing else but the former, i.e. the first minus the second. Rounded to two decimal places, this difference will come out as -0.29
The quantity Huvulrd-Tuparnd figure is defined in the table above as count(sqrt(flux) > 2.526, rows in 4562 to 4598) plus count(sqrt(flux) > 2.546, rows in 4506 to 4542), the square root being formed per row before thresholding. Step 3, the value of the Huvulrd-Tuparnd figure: 10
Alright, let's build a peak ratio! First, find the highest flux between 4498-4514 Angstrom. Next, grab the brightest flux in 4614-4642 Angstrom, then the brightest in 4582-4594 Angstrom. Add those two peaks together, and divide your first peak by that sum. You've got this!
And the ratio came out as 0.491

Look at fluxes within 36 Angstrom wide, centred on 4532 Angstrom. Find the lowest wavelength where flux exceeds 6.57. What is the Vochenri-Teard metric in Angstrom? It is 4516.0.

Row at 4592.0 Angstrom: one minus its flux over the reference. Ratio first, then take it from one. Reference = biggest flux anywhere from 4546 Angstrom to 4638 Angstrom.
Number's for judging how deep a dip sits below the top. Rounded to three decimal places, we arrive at 0.103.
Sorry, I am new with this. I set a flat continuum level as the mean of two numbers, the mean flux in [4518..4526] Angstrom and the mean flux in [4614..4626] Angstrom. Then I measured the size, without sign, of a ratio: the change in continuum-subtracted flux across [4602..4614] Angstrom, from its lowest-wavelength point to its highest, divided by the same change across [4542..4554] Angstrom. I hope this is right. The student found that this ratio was 5.22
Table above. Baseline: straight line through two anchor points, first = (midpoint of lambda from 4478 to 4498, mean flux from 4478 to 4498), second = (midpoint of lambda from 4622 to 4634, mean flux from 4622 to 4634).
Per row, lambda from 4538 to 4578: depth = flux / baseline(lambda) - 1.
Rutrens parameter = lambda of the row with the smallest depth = 4540.0 Angstrom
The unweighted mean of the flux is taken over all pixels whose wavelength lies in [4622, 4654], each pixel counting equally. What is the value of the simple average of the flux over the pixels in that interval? 6.68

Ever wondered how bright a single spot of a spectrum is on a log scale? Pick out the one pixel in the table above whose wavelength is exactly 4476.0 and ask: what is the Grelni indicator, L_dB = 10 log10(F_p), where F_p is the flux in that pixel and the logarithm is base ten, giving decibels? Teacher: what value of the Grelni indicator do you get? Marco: 8.05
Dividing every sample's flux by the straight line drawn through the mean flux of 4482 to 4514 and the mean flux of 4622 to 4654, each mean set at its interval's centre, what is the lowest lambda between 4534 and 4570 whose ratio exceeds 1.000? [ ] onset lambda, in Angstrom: 4556.0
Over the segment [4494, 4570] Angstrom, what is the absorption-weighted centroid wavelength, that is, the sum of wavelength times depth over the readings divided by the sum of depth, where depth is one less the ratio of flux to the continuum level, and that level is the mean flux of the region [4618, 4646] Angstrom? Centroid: 4529.9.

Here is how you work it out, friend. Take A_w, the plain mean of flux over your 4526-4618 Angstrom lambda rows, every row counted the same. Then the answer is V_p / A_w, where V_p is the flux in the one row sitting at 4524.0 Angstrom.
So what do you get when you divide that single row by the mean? 0.95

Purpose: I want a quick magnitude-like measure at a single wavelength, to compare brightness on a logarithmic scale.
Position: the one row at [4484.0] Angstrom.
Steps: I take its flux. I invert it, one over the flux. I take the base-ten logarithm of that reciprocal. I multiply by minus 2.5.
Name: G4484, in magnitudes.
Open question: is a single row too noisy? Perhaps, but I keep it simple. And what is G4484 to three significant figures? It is 2.03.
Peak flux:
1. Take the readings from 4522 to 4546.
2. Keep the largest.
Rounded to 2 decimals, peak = 6.34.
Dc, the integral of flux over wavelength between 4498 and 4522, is 158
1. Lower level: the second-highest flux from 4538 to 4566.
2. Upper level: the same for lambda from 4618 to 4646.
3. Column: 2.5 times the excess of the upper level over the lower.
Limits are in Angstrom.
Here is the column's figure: 1.2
